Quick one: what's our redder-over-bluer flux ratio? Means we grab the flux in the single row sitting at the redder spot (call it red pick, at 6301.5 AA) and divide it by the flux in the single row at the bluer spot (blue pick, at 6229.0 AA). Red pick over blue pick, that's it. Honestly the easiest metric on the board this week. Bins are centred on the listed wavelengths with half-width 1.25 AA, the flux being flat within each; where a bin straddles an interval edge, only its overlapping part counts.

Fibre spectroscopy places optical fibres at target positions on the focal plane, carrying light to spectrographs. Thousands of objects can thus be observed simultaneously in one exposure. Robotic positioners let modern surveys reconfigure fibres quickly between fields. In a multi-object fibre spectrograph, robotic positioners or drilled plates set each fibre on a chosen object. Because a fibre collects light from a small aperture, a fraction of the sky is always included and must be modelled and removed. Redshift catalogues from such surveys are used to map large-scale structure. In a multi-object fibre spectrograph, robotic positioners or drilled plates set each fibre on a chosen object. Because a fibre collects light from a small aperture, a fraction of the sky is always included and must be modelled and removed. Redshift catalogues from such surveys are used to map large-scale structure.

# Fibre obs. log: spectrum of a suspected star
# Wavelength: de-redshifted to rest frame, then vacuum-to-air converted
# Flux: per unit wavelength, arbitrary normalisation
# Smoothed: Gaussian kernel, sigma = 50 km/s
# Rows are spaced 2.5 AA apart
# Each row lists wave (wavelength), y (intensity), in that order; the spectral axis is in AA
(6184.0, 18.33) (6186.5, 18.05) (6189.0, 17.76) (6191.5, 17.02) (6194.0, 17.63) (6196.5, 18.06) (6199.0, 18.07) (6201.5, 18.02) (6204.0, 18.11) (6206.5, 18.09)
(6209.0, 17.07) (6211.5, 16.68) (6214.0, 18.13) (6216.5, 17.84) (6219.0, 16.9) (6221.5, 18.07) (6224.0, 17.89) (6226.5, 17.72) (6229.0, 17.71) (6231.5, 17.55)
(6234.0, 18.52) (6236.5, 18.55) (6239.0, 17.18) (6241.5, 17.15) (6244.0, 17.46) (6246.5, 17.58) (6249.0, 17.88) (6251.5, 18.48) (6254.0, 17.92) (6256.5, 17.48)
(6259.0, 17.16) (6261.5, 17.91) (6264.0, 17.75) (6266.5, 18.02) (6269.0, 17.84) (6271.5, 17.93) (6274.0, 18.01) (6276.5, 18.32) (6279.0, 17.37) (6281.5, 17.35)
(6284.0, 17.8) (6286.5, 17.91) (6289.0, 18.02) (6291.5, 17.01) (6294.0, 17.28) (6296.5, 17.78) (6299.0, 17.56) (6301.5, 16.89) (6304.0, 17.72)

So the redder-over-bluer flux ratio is 0.95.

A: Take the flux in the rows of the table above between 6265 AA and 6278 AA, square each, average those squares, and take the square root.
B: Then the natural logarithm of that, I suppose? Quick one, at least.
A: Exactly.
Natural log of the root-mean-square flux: 2.89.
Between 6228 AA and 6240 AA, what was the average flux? 17.9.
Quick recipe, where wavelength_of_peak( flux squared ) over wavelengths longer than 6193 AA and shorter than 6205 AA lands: 6204.0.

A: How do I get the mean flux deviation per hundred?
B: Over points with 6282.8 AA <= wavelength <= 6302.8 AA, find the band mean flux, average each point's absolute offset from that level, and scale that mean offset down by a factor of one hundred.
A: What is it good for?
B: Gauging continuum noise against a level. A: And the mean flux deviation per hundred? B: 0.0035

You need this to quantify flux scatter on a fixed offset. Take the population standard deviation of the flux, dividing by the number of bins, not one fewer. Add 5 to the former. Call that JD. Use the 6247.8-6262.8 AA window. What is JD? 5.41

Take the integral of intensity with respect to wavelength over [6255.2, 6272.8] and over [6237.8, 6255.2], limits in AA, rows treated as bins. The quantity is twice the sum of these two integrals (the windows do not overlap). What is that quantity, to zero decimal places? 1239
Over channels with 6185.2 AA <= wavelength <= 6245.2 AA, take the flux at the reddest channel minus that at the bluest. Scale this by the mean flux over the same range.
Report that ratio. -0.03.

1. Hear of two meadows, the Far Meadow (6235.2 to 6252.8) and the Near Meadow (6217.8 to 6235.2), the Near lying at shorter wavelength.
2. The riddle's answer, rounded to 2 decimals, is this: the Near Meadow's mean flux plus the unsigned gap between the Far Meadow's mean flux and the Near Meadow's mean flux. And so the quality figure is 17.78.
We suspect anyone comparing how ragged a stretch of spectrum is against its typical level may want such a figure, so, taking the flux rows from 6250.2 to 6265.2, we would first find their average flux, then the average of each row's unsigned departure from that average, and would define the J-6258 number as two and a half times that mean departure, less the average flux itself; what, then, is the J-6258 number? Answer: -17.0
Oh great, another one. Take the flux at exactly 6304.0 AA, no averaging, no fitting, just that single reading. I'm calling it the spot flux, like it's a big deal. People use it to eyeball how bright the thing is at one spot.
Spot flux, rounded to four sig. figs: 17.72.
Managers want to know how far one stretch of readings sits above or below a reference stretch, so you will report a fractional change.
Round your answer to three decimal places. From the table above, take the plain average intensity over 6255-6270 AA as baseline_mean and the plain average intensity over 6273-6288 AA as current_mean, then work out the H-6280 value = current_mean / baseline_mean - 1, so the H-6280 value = 0.006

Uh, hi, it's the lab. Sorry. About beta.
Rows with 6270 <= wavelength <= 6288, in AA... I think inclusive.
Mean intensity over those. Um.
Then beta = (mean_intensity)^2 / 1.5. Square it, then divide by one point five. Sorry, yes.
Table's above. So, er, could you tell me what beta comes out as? 212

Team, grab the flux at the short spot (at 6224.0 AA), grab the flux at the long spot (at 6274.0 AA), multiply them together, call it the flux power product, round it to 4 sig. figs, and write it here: 322.2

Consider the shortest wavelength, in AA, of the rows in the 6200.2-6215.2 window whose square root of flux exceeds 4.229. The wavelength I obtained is 6201.5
